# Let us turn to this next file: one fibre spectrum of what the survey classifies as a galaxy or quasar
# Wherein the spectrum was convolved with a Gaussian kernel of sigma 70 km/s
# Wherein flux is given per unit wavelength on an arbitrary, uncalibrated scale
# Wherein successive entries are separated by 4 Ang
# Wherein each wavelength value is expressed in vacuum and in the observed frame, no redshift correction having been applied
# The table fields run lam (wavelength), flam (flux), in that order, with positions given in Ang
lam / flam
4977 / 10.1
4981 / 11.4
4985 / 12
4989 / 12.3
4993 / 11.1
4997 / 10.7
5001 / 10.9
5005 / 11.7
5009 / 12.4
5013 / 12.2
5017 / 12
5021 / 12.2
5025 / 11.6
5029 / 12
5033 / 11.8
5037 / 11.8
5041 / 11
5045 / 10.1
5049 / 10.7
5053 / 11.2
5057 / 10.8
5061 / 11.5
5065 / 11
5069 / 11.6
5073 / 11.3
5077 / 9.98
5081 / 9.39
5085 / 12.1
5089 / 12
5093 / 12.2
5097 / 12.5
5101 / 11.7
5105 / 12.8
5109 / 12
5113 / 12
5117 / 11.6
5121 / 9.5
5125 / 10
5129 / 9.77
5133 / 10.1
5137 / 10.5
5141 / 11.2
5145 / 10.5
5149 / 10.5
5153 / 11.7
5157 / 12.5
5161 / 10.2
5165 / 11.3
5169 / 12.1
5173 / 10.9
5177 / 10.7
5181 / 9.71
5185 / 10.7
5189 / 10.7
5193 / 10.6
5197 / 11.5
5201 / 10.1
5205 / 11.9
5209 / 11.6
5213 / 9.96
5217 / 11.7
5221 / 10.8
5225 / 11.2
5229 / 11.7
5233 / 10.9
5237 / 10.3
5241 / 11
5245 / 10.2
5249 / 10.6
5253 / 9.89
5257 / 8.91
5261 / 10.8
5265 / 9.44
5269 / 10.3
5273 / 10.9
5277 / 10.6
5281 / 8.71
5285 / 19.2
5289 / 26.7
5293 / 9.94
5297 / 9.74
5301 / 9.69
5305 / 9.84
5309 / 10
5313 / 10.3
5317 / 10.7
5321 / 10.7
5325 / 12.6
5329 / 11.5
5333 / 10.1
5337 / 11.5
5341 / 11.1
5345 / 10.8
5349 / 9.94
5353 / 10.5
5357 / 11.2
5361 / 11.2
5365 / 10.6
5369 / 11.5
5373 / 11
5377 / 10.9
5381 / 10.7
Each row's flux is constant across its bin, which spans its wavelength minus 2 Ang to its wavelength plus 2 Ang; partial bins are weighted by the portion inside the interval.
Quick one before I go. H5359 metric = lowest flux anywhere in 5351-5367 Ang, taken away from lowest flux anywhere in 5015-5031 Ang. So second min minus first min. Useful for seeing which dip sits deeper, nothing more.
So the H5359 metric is 1.1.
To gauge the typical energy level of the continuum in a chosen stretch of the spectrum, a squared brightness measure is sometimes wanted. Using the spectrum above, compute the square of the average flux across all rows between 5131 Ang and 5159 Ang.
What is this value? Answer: 121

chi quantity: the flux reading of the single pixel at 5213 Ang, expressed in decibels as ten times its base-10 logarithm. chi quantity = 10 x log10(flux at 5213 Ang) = 10.0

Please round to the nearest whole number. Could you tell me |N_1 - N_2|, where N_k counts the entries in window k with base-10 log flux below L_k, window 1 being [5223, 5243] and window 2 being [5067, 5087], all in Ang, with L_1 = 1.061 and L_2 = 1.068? 0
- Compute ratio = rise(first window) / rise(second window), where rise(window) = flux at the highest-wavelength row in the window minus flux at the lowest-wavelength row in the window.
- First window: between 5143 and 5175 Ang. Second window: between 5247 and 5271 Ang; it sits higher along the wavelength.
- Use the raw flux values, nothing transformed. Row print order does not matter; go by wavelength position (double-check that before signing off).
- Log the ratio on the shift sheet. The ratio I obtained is -1.3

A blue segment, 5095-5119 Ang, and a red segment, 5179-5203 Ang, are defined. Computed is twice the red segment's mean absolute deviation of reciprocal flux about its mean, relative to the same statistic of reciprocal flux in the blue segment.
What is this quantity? 3.2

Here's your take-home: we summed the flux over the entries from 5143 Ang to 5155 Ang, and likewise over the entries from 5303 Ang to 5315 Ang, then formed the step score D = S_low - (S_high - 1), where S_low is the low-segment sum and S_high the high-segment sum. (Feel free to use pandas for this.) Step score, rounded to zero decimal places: 4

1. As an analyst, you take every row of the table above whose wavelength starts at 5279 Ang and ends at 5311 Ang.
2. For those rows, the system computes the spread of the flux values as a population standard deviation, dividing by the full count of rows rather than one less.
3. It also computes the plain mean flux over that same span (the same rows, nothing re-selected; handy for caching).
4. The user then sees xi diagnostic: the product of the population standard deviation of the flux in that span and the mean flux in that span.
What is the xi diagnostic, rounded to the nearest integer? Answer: 79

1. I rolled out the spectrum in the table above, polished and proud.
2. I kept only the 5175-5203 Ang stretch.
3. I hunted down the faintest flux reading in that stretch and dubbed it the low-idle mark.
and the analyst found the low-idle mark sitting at 9.71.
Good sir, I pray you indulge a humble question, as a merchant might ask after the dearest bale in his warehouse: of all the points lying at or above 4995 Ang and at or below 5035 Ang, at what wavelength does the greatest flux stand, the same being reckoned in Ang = 5009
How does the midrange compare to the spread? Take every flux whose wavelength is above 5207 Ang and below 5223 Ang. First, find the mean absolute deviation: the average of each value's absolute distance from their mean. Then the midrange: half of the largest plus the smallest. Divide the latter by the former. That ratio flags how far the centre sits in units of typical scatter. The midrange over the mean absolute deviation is 17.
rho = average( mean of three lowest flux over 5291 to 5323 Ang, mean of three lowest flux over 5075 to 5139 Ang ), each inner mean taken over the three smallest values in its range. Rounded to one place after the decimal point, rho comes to 9.7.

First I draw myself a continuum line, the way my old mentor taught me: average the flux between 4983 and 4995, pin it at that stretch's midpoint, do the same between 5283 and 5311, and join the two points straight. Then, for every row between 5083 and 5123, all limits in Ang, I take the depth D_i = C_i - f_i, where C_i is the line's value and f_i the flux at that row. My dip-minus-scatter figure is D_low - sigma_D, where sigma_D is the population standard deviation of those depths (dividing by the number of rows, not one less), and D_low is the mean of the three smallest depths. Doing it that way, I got -1.0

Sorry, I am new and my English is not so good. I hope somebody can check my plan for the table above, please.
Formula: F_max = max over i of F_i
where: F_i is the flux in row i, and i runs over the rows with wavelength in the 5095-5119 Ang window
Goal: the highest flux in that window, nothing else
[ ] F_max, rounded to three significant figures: 12.8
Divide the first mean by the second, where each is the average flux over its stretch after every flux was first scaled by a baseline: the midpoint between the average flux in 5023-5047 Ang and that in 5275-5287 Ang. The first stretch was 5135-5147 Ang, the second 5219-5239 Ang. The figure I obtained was 0.98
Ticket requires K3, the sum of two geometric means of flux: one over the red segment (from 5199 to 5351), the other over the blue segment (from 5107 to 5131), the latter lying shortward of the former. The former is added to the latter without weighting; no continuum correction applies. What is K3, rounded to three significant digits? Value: 21.7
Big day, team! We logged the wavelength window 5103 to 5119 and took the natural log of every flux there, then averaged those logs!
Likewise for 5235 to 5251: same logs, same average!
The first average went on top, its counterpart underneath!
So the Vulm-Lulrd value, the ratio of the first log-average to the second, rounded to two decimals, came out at 1.06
